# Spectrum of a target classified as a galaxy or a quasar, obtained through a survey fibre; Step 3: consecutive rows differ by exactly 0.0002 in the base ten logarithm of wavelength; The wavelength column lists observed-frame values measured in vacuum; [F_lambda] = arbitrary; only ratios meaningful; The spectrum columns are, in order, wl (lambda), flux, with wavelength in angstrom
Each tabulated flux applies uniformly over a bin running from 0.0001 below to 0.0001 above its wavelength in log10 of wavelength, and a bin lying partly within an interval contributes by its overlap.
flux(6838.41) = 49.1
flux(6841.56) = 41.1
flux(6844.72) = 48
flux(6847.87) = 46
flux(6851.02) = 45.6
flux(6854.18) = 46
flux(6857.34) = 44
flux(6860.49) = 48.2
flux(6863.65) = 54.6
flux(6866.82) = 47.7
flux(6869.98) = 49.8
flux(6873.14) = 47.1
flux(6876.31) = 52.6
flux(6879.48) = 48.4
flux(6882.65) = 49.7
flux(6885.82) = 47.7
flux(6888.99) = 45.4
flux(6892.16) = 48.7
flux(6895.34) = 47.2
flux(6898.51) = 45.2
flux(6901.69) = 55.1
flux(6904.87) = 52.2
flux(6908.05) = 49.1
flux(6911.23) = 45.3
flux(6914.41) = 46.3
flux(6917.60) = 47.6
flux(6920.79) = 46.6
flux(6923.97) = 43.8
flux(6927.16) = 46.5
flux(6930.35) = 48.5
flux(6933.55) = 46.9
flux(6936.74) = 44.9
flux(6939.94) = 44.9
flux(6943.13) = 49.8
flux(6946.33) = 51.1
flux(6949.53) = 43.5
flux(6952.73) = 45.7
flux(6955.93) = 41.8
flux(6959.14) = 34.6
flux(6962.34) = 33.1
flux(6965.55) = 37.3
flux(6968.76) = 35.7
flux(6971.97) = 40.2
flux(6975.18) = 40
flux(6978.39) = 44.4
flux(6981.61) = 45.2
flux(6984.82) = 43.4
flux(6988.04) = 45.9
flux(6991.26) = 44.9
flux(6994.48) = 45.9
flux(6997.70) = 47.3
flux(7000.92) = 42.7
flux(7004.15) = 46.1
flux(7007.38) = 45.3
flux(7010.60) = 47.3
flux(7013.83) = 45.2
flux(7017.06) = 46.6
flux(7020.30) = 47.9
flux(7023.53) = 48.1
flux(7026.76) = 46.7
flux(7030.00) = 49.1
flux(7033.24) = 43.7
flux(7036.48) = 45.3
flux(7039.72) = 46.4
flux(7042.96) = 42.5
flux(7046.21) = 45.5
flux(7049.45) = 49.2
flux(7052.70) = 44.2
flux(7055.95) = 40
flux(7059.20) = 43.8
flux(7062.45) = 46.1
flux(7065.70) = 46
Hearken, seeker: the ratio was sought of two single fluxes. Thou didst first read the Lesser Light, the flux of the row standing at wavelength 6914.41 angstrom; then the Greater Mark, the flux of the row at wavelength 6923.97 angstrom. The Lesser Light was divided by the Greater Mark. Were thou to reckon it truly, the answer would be 1.06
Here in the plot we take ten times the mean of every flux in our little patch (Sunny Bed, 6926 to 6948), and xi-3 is 475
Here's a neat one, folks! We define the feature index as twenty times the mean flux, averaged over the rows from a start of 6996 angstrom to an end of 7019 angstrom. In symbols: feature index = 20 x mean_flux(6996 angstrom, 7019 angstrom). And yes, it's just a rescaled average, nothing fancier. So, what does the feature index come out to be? 916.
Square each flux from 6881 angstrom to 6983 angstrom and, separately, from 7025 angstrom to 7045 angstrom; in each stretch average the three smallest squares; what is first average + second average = 3112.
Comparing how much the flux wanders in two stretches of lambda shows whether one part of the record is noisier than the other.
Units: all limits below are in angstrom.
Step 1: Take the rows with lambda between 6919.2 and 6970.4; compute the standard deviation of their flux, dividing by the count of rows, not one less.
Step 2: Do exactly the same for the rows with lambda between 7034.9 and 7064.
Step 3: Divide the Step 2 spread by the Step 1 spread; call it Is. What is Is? 0.5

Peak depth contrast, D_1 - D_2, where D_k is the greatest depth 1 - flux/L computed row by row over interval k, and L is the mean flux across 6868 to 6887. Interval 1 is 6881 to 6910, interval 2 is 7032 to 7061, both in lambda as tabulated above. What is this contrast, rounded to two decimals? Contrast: -0.11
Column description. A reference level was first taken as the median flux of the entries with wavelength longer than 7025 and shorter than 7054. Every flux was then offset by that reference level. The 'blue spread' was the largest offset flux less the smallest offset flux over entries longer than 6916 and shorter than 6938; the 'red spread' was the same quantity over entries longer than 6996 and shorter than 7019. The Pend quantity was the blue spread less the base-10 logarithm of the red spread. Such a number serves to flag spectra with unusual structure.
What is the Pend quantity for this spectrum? 4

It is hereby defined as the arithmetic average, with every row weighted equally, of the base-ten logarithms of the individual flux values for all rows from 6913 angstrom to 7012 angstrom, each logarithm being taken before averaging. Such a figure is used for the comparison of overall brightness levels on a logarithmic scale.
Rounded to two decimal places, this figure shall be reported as 1.64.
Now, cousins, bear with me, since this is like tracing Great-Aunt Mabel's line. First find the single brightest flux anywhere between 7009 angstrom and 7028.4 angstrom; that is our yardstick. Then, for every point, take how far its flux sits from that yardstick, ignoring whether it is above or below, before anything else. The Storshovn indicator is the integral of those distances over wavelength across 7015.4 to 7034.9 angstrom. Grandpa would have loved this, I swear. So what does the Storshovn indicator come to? 28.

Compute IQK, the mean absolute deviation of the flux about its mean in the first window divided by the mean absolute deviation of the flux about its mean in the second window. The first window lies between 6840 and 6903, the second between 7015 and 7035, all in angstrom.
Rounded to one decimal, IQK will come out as 1.8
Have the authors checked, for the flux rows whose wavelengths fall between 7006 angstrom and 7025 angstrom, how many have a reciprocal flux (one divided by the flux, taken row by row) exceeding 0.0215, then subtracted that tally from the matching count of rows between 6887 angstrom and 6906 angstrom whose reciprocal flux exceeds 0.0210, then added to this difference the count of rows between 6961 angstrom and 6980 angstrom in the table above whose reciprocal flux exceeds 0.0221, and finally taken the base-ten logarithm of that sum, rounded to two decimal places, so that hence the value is 0.85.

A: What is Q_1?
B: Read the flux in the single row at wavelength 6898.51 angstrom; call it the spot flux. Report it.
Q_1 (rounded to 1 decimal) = 45.2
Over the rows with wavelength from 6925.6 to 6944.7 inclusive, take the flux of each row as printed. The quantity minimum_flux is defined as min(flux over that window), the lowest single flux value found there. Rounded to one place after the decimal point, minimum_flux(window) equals 44.9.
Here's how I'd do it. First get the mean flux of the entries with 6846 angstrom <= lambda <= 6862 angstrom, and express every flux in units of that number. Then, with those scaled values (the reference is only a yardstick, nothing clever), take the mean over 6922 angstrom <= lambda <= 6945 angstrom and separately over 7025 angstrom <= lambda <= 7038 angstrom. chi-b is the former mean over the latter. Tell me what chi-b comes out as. 1.01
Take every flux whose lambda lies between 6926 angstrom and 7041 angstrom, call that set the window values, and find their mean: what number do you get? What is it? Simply 44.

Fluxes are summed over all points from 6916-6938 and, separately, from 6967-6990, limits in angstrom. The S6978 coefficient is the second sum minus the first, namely -30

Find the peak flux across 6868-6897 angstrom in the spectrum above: 52.6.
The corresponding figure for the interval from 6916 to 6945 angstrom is 49.8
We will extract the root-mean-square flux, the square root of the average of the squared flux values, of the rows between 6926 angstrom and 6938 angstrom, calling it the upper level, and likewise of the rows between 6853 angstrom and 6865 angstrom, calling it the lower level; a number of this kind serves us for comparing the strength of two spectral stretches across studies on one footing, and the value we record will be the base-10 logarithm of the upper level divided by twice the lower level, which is -0.316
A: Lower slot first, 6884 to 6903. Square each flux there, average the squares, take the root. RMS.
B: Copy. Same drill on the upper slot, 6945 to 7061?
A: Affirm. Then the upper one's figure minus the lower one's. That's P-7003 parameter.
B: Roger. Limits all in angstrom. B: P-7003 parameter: -4.1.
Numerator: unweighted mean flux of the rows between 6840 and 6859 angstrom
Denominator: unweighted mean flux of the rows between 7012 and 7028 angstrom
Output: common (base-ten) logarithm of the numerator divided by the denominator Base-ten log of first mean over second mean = -0.017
